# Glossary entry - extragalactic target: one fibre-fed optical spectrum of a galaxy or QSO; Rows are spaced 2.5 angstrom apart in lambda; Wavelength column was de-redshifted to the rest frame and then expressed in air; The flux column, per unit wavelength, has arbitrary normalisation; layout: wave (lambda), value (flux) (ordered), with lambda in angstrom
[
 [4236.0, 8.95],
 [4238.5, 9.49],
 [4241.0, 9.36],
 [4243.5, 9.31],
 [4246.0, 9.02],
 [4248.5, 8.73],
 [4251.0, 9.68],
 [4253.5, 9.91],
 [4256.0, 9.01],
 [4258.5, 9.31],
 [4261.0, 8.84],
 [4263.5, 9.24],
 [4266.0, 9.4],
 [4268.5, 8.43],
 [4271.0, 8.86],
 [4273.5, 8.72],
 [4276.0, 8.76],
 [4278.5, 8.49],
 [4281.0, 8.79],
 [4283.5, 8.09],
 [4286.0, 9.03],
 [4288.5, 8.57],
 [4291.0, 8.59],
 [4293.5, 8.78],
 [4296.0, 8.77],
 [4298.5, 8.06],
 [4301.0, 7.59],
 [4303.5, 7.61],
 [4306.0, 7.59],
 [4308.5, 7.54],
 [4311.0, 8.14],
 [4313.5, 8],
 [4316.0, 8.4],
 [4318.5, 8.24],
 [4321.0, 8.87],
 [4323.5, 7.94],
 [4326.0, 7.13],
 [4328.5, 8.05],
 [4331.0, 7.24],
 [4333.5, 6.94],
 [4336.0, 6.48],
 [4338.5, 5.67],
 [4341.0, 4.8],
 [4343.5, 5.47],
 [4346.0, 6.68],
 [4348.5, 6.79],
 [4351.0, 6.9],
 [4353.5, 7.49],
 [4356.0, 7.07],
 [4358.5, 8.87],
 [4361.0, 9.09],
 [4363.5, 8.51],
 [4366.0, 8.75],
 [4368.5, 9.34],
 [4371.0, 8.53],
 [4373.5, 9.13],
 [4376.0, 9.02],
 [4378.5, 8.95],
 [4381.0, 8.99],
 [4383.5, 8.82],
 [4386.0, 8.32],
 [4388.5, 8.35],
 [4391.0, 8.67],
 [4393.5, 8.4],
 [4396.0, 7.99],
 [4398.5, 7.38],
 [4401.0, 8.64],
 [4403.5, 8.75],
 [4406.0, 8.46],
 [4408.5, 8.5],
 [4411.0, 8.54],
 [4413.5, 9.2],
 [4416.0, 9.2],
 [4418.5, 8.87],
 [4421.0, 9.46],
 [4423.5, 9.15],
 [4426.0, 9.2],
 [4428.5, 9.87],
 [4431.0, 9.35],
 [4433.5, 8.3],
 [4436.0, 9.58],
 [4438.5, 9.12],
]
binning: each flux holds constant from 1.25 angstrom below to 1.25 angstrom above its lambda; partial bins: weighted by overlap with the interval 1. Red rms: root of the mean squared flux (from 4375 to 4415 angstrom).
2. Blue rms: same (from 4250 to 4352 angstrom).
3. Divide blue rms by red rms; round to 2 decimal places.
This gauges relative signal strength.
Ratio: 0.95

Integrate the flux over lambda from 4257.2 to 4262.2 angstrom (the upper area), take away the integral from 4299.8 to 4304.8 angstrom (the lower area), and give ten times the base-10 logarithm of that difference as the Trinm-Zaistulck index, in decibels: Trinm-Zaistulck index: 8.7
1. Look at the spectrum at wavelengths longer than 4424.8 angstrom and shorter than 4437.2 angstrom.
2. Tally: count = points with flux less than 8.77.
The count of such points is 1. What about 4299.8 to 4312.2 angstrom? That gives 5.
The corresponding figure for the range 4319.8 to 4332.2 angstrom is 4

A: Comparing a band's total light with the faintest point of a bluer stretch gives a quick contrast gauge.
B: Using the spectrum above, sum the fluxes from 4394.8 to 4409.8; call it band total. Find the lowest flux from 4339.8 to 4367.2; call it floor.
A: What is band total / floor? 10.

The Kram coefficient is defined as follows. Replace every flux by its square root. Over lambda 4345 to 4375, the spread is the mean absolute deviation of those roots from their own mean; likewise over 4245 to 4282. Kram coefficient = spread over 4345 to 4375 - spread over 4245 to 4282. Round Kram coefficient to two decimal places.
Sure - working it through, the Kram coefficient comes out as 0.11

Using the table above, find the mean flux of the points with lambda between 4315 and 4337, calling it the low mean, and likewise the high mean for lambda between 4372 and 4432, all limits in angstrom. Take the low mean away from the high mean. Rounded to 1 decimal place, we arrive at 1.1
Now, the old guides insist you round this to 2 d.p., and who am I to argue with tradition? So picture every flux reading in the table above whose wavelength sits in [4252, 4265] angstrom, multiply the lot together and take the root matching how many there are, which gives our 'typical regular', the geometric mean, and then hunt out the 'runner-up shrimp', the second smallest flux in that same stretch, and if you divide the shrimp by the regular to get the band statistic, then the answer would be 0.97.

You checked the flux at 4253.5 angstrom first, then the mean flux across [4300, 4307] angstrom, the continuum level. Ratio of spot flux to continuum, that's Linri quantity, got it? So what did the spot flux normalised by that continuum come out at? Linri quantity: 1.30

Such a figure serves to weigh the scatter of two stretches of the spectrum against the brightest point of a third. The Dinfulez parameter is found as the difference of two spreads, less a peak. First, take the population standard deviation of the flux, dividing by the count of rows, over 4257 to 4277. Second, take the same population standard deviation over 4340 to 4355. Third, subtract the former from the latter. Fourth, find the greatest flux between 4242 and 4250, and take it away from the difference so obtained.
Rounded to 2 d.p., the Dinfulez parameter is -8.71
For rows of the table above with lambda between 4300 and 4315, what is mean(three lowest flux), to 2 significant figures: 7.6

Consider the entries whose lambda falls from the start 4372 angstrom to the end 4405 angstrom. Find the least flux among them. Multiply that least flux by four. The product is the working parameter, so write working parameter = 29.5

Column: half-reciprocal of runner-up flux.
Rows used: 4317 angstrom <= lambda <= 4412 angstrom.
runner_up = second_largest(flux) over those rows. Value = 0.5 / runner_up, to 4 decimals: 0.0548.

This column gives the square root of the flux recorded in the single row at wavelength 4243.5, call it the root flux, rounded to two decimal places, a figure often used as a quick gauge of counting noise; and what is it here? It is 3.05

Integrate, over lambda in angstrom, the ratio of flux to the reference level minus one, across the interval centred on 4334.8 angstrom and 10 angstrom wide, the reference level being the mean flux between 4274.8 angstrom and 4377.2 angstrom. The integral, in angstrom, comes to -1.7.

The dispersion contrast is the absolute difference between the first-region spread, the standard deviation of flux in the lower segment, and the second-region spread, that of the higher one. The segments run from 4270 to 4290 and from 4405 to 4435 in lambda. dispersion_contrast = 0.19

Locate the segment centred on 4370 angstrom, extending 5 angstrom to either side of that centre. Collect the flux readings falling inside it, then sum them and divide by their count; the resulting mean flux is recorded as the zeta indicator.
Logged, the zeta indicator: 8.9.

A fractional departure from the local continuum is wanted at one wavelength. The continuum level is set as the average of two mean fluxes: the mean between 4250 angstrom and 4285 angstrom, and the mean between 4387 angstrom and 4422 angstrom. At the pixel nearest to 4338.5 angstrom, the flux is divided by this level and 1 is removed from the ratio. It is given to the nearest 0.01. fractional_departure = -0.35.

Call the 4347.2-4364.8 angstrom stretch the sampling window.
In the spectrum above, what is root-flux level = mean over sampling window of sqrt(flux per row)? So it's 2.79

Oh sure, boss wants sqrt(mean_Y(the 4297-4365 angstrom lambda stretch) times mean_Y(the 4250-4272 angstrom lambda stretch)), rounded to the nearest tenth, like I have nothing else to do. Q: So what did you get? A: 8.3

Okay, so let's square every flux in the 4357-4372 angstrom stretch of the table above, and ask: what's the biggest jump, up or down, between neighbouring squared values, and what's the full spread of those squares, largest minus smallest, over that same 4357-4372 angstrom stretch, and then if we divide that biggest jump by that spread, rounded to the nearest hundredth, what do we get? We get 0.98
